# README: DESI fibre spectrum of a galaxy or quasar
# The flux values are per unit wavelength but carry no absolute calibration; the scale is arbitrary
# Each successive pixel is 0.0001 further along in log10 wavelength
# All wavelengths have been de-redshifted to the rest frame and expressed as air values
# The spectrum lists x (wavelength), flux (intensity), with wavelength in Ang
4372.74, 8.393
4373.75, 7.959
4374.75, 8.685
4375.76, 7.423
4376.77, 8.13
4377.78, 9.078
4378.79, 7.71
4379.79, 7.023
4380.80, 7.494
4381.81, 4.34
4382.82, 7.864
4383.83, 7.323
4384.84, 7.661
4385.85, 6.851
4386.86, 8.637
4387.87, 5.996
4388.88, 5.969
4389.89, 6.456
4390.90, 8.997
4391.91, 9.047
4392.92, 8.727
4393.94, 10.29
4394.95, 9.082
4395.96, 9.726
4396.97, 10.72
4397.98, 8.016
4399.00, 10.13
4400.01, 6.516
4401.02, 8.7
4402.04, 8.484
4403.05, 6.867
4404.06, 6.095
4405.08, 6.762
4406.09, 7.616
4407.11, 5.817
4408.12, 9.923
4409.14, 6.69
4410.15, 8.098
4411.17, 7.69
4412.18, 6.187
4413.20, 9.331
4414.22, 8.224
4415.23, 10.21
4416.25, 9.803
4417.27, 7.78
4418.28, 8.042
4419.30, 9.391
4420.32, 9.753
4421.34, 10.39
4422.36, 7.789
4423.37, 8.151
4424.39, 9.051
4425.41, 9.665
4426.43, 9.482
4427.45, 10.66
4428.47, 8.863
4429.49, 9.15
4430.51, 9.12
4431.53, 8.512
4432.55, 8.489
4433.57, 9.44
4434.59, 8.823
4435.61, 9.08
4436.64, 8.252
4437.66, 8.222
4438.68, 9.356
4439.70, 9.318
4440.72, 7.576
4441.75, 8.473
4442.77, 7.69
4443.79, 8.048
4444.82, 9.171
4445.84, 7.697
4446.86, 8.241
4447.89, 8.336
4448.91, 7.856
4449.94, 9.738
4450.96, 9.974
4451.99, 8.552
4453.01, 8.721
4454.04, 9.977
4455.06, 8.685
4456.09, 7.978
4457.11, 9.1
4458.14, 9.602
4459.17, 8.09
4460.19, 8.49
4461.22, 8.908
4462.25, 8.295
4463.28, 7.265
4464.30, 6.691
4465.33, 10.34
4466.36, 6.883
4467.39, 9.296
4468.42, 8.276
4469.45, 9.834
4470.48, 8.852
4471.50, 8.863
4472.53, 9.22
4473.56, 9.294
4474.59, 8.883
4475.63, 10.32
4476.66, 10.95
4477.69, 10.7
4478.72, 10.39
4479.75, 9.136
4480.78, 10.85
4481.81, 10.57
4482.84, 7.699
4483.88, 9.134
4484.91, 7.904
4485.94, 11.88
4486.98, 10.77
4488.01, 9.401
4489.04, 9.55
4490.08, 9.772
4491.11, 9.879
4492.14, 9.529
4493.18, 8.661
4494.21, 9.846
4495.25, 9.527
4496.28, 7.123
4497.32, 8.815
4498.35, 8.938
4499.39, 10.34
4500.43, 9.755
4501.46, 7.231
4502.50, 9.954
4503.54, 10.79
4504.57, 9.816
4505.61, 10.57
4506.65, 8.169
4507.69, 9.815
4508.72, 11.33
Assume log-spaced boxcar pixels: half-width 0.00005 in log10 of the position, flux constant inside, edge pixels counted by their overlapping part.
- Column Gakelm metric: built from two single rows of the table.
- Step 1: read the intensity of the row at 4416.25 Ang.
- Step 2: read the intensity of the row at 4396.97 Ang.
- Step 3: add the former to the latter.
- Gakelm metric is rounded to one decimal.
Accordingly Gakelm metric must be 20.5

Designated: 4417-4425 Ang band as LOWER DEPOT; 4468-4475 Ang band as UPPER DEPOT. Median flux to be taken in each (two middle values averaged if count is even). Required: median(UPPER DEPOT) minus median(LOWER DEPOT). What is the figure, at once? 0.3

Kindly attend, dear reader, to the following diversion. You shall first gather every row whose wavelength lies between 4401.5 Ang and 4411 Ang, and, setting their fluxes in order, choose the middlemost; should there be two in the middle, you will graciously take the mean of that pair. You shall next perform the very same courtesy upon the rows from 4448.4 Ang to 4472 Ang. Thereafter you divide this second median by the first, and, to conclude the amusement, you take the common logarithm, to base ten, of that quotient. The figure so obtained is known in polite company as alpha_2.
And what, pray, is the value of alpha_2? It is 0.10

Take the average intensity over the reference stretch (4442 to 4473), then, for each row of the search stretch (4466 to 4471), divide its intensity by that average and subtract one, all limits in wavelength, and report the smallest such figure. -0.20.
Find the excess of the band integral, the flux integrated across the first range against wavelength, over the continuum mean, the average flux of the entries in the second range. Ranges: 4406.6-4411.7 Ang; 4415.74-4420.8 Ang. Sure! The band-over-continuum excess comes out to 30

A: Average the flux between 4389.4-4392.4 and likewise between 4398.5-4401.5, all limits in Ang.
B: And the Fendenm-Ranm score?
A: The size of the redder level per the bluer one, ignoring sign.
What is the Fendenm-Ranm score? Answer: 1.03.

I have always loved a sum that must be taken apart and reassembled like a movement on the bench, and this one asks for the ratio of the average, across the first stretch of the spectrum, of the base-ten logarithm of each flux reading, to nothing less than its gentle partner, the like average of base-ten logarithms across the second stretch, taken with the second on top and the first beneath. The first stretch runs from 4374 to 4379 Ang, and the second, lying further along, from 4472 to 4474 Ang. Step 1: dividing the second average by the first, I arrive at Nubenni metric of 1.06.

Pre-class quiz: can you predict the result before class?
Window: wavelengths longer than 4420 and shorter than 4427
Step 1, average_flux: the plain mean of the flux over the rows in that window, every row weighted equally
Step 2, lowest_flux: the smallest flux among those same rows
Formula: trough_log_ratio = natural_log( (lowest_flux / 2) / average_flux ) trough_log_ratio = -0.86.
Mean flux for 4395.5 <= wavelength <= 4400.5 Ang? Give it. 9.0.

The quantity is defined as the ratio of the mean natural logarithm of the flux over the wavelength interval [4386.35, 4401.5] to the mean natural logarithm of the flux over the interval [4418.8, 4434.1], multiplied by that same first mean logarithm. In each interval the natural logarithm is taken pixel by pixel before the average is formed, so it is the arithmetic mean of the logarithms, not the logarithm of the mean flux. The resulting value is 2.03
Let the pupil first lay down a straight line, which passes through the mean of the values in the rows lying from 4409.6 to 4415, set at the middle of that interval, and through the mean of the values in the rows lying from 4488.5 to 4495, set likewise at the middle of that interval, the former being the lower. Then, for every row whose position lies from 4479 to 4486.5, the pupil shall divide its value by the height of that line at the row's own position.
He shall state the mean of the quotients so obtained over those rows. 1.03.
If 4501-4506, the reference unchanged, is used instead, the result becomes 0.99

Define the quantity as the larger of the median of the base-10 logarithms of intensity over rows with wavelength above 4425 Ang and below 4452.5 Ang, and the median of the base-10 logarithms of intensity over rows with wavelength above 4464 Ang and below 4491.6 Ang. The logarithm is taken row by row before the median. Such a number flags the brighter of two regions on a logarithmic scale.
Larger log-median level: 0.973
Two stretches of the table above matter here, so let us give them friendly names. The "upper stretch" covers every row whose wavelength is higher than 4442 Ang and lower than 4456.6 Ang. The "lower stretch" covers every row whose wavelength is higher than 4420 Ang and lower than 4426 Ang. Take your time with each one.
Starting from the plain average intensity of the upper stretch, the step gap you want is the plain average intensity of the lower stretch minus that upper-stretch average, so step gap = 0.5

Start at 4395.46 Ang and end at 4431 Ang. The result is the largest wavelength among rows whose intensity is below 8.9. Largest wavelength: 4428.47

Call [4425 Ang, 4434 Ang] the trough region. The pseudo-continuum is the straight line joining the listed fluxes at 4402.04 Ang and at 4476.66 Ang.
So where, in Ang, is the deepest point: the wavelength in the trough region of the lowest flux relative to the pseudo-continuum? 4432.55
